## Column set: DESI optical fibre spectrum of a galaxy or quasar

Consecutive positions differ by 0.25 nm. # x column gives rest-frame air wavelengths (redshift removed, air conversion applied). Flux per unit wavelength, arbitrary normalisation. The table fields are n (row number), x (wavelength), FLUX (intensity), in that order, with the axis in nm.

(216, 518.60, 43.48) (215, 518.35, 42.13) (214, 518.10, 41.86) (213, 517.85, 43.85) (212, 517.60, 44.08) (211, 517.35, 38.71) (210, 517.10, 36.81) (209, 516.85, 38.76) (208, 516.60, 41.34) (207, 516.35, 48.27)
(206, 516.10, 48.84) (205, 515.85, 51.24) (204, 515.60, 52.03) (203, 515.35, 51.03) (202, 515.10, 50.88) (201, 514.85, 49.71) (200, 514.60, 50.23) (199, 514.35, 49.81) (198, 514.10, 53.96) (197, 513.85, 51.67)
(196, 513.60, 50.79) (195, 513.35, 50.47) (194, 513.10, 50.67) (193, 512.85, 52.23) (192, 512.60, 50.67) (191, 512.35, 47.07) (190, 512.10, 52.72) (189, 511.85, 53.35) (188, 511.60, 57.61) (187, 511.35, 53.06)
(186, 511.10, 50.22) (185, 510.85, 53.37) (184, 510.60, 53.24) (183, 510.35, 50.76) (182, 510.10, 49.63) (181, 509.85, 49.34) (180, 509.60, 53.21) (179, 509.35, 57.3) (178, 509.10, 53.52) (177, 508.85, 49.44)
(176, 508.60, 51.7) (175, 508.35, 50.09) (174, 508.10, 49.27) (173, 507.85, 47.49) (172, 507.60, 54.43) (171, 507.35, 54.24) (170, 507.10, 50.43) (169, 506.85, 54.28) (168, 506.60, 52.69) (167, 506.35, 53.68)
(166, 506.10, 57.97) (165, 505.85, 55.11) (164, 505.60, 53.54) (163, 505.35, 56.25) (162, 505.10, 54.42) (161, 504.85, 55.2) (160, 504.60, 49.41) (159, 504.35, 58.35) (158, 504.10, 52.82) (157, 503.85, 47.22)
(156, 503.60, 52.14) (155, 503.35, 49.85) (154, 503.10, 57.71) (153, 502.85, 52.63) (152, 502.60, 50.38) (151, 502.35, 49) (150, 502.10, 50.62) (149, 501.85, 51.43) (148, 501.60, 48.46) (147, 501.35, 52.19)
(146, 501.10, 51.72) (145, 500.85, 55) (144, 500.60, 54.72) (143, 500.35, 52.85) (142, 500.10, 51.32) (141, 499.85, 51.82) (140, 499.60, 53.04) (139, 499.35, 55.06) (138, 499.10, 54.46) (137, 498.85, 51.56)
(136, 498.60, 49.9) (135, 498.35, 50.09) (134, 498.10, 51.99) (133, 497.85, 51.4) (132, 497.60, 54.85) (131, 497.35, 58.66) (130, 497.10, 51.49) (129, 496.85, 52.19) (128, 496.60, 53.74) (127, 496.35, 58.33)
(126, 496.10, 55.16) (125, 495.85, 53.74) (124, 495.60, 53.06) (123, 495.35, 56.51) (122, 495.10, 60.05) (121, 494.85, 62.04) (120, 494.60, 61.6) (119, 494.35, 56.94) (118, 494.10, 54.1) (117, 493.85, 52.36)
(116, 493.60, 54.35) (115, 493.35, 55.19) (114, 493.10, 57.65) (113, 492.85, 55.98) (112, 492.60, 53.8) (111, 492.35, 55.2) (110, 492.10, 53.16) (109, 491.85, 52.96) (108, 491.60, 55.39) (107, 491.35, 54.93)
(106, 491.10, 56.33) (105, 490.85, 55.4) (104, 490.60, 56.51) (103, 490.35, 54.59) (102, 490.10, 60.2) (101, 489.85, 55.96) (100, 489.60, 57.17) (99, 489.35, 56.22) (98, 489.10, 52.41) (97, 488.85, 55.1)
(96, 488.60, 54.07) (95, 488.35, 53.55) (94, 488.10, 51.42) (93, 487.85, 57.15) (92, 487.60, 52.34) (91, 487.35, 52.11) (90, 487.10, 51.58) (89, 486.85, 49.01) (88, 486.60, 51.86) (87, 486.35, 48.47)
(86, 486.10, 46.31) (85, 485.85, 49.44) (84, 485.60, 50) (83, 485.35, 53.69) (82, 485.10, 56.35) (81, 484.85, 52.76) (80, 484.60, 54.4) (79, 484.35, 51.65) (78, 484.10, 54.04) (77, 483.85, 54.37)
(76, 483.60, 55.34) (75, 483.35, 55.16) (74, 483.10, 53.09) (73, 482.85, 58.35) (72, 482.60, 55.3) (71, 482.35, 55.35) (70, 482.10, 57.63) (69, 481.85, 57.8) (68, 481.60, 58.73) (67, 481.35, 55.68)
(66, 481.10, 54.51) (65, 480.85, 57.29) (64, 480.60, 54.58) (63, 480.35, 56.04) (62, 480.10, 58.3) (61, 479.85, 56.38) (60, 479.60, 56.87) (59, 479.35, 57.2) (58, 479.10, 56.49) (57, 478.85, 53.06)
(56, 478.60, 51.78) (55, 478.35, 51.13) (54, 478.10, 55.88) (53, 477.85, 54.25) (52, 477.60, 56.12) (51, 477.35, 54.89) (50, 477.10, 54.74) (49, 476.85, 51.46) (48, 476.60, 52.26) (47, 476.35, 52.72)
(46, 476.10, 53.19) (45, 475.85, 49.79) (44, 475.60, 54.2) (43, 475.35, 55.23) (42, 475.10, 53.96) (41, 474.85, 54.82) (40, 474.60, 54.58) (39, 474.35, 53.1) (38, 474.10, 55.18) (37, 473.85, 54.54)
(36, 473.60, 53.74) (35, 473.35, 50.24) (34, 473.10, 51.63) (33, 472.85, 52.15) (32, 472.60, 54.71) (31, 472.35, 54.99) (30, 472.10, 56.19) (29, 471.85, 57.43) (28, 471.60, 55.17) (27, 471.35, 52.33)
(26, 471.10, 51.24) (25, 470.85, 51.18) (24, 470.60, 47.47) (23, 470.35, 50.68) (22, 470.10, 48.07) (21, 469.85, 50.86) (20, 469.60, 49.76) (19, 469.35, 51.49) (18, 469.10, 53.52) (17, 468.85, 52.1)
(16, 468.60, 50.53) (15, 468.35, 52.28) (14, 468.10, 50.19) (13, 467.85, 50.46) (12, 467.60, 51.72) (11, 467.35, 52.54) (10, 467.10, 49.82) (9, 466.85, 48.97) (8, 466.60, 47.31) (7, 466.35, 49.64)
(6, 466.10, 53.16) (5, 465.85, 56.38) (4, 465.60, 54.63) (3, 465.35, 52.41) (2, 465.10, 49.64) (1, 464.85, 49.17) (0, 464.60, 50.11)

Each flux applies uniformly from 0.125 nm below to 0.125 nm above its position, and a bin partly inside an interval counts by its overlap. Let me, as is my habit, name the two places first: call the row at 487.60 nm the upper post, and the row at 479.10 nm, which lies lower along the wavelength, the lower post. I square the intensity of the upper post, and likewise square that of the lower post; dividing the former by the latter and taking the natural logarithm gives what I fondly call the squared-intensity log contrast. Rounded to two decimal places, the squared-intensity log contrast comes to -0.15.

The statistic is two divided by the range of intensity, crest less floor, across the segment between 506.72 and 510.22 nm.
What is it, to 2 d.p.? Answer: 0.20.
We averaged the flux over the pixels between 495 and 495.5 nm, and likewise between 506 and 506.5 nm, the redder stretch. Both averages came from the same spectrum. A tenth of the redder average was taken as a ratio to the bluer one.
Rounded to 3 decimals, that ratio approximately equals 0.096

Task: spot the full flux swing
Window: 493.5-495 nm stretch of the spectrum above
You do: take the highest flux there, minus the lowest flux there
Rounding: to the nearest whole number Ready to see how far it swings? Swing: 10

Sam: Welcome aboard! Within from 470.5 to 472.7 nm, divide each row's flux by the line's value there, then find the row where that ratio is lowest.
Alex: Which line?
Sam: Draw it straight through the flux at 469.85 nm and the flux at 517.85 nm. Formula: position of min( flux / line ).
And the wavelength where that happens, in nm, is 470.60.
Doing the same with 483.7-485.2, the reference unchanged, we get 484.35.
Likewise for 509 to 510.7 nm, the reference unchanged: 509.85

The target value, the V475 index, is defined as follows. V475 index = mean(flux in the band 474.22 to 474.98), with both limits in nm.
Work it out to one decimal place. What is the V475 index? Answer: 54.2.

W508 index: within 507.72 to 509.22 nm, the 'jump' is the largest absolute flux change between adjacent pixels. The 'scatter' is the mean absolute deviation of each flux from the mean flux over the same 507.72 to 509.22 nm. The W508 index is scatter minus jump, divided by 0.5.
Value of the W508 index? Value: -5.0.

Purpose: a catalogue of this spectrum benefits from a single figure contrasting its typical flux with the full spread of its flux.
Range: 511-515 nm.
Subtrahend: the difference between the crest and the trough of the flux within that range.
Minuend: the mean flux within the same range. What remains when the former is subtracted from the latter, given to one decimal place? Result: 41.0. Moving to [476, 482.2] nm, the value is 47.6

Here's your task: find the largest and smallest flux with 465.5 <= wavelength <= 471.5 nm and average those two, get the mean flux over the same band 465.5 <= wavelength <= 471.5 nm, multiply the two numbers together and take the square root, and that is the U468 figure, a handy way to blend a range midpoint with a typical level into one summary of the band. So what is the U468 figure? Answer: 51.5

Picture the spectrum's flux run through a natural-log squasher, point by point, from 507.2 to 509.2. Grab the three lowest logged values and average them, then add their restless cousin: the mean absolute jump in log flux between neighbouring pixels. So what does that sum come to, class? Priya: 3.94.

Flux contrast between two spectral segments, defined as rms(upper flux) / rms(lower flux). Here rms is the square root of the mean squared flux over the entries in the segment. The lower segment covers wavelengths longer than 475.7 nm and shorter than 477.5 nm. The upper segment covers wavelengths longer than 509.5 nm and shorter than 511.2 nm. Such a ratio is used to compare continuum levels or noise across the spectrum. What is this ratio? 0.97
